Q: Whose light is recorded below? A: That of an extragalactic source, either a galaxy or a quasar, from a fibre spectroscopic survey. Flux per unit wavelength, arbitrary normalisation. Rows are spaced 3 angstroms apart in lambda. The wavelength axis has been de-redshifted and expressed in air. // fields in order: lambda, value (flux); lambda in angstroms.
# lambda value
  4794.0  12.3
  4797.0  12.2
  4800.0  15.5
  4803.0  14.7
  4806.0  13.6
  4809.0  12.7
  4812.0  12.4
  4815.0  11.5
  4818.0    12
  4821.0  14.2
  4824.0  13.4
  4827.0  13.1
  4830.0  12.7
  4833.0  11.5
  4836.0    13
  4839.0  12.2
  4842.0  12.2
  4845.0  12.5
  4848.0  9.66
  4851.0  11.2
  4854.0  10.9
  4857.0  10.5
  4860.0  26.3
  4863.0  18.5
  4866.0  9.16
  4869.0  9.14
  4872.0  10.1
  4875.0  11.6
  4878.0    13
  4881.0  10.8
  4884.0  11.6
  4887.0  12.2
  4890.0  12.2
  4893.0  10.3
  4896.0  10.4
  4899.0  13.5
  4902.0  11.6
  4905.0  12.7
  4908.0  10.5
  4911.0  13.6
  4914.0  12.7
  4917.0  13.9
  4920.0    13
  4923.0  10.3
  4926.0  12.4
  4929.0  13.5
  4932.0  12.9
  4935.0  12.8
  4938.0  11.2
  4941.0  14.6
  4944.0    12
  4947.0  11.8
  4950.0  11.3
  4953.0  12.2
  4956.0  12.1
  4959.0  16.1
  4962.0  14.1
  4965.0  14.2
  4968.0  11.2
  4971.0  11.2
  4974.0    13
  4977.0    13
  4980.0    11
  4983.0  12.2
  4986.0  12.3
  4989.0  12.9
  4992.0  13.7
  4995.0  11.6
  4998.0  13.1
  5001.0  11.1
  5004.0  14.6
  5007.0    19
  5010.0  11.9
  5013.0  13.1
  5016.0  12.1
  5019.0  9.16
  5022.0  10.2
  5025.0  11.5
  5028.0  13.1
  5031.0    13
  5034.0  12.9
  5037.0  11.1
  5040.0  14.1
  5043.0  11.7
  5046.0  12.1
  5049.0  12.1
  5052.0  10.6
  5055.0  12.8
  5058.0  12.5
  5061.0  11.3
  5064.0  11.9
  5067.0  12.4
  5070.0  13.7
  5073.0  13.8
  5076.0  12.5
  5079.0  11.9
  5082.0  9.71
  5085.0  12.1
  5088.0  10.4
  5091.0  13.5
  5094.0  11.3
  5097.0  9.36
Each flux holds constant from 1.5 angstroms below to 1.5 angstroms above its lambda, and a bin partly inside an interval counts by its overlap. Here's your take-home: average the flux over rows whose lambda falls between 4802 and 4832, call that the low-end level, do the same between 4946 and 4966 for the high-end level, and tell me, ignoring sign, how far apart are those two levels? 0.1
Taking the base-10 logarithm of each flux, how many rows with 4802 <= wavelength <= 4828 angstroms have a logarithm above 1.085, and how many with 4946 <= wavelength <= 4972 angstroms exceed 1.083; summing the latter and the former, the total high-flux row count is 11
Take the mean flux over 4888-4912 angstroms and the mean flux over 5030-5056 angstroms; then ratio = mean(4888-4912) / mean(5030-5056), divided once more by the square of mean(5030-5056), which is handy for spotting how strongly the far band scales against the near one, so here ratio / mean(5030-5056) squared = 0.0064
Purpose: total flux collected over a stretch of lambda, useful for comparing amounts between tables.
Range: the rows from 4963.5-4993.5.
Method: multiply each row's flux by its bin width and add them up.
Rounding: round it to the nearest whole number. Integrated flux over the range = 374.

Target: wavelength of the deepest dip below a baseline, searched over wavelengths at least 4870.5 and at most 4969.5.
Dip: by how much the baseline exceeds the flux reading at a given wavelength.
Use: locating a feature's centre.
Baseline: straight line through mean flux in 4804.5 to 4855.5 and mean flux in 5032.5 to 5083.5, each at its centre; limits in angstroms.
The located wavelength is 4872.0 angstroms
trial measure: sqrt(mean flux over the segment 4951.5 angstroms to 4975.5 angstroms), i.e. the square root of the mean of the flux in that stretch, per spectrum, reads 3.61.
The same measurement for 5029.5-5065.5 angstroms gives 3.49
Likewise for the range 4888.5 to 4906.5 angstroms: 3.43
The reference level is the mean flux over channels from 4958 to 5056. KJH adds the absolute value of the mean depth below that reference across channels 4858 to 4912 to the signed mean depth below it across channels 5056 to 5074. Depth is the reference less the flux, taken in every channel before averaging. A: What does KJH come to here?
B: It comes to 0.02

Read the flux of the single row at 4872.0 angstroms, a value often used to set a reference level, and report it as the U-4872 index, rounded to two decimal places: 10.10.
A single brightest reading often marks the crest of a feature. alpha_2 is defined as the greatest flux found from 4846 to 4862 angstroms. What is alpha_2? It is 26.3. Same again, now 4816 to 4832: 14.2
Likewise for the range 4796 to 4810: 15.5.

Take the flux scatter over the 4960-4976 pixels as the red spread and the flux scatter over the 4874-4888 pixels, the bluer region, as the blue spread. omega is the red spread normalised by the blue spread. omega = 1.8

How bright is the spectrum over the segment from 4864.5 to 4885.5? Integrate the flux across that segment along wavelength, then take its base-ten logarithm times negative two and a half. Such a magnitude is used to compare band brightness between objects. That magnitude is -5.89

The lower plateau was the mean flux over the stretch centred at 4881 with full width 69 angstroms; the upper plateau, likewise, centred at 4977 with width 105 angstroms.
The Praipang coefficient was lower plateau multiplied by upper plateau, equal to 155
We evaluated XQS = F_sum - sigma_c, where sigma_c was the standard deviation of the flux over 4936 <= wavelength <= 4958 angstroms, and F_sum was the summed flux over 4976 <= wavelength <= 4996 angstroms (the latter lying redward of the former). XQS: 85.6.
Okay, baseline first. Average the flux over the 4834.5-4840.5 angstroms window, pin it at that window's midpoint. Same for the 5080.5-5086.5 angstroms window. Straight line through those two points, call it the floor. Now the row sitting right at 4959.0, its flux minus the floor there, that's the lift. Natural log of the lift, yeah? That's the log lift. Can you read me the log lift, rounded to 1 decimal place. 1.5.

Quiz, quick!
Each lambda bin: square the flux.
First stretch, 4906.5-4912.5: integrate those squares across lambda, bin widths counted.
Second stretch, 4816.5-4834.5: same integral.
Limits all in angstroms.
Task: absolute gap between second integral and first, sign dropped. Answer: 2085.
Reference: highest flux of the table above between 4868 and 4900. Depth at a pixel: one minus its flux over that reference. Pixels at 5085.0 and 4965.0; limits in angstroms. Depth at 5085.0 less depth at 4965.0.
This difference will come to 0.16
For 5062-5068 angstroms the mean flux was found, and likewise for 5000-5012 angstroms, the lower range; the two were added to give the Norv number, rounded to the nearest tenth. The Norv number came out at 26.3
